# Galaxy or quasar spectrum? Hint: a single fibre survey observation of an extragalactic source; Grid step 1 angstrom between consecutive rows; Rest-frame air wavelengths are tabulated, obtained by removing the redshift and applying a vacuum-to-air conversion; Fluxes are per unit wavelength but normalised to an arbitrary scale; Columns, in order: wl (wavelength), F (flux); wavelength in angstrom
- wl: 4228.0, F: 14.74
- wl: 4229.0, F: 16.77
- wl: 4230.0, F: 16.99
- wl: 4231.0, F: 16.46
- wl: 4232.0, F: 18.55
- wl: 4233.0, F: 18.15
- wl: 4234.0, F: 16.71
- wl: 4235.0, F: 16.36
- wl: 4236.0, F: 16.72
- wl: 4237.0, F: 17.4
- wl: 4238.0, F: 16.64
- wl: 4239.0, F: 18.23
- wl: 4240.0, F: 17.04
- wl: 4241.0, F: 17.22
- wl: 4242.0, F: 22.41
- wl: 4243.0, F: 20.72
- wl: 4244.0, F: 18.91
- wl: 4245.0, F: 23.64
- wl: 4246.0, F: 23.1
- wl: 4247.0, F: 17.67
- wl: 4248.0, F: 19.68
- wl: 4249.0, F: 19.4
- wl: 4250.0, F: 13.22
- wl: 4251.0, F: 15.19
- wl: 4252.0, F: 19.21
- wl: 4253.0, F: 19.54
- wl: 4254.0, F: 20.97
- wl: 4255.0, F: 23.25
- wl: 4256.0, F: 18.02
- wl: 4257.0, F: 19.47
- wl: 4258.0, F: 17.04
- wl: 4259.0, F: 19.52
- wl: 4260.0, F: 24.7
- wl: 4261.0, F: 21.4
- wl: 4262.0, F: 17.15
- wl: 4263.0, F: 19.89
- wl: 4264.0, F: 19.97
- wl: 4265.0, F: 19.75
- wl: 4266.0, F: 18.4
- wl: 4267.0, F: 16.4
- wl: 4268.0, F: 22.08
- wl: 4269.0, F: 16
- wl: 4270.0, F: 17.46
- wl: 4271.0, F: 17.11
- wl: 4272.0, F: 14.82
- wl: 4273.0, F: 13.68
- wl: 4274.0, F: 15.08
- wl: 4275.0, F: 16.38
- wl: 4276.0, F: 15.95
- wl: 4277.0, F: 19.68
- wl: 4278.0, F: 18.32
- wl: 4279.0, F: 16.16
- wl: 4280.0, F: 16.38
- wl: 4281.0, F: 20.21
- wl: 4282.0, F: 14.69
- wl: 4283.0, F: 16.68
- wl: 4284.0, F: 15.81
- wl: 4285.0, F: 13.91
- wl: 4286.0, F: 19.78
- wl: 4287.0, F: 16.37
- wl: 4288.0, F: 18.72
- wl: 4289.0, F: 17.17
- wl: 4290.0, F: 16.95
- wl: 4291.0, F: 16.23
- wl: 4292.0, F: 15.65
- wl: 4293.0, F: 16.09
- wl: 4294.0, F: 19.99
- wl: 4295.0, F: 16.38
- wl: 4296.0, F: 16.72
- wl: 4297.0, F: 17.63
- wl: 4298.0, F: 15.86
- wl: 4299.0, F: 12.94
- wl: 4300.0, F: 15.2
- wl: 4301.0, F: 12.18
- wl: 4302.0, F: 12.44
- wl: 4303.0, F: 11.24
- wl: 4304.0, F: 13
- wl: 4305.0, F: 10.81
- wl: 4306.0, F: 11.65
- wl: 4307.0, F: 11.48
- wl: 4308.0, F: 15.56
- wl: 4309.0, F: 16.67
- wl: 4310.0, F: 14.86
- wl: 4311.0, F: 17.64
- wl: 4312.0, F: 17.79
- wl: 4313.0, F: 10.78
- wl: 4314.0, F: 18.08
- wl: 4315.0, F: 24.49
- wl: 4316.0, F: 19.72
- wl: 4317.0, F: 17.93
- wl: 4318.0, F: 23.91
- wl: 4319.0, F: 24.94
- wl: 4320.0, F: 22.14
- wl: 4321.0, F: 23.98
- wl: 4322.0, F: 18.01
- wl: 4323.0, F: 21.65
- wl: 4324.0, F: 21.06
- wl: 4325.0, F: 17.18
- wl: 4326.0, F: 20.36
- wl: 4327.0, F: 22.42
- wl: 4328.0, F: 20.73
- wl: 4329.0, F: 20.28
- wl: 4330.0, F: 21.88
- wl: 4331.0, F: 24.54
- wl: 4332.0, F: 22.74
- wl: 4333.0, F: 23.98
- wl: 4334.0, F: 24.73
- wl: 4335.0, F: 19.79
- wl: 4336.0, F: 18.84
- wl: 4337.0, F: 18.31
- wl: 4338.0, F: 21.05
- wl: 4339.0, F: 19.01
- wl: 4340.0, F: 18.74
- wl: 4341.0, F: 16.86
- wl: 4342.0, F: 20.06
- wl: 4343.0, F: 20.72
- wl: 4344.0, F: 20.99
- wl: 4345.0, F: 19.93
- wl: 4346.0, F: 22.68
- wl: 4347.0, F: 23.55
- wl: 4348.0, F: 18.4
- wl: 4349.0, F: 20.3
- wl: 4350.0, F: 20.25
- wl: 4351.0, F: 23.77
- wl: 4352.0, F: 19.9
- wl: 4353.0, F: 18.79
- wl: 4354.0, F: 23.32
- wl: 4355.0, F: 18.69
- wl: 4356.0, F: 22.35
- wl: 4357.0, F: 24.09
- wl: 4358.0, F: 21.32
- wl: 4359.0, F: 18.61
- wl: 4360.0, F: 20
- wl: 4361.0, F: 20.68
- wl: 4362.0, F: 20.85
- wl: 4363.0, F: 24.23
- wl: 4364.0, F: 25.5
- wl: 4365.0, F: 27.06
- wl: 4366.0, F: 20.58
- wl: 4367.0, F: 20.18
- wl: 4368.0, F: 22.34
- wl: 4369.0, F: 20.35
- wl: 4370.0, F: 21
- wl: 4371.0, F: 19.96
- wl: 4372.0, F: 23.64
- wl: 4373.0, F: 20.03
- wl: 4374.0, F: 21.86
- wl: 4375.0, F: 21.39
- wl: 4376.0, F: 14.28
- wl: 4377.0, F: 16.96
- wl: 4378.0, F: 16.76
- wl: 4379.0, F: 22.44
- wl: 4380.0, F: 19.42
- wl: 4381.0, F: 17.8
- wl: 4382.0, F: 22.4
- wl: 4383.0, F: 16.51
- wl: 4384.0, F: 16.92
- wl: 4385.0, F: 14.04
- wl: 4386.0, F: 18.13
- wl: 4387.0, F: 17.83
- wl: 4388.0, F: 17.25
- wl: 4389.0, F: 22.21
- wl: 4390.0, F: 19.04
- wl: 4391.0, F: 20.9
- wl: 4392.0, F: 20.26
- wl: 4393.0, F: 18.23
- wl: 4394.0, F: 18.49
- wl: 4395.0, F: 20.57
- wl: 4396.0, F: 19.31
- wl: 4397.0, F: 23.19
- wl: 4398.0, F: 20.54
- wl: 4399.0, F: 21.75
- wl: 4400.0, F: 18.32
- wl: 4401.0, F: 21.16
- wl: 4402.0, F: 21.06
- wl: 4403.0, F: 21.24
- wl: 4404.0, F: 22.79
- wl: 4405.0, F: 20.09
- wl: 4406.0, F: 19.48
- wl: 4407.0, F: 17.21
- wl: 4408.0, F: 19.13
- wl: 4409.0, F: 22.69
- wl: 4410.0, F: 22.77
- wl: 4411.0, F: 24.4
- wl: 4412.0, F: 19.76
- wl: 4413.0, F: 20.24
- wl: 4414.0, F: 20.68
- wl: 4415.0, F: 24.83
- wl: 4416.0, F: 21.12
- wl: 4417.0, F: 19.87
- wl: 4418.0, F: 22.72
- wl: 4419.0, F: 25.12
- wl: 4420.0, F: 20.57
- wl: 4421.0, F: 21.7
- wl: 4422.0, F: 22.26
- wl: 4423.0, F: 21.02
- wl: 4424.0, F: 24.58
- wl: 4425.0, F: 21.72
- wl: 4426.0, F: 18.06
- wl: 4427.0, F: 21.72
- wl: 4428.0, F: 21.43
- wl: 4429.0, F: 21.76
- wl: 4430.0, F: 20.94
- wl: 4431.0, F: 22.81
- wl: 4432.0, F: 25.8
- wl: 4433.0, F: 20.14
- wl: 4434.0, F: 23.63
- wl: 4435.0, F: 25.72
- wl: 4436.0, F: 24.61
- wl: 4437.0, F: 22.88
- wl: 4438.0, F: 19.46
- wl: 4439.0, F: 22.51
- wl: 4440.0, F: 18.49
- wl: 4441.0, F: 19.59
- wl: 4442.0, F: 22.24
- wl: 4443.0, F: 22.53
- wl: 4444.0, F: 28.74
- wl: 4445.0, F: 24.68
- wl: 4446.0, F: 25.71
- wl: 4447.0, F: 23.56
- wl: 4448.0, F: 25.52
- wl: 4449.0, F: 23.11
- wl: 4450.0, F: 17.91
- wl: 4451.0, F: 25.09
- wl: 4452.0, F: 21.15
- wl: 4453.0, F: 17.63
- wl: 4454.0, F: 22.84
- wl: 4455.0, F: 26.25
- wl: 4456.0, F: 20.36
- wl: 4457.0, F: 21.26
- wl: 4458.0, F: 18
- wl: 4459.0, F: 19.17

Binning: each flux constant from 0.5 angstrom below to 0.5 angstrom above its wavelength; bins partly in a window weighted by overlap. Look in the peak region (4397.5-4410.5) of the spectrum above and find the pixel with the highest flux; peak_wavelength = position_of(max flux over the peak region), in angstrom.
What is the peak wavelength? 4404.0 angstrom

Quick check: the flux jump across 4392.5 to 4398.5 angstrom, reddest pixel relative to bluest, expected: 2.3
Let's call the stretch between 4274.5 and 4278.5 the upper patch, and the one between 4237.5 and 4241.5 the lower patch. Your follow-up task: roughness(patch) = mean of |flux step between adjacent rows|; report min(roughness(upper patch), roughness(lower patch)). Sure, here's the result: 1.0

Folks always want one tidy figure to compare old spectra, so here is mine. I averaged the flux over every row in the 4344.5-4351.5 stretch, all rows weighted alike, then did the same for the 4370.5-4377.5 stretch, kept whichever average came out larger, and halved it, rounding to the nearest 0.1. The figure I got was 10.6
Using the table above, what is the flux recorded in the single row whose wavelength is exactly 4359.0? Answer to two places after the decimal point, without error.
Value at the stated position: 18.61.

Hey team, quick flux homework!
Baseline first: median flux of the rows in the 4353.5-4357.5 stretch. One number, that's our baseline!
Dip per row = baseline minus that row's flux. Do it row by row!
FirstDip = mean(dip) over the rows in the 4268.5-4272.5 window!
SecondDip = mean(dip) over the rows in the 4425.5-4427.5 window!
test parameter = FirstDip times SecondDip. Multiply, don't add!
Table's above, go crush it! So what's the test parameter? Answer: 19.1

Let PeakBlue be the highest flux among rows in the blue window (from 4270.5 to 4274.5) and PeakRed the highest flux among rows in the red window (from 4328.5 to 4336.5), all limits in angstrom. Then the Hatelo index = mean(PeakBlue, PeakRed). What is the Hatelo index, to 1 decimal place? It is 20.9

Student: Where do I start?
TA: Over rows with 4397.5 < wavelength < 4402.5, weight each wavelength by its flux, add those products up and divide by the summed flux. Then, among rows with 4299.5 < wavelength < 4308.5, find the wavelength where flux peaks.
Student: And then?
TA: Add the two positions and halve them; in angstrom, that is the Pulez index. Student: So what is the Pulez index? 4354.0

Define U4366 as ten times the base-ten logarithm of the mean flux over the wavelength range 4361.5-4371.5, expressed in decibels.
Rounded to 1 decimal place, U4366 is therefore 13.5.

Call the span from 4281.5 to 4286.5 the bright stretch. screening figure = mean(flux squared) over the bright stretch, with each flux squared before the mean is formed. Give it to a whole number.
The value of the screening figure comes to 266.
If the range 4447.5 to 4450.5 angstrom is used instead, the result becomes 502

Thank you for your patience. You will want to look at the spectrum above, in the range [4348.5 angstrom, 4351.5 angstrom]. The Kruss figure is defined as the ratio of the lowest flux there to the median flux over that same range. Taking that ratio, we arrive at 0.998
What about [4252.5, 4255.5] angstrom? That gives 0.932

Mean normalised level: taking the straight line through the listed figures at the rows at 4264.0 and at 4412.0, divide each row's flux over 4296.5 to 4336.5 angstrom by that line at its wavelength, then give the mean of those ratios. 0.92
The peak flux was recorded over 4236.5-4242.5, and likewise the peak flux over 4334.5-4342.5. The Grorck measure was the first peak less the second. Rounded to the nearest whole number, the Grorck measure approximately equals 1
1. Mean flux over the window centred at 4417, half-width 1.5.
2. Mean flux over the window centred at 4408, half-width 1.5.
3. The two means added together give 40.9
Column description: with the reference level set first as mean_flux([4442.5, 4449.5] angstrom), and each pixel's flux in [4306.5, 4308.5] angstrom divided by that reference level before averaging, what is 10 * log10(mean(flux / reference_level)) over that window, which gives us -2.6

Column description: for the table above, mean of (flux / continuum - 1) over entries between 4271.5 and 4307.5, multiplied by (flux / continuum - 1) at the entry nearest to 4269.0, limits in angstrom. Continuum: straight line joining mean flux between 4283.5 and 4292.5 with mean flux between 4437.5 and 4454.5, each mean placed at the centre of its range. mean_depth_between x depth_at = 0.000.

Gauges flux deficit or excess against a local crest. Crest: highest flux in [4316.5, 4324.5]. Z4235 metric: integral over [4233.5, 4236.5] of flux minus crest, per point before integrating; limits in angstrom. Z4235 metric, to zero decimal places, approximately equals -25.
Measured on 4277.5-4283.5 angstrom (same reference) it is -47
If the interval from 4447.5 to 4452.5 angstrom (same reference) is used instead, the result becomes -12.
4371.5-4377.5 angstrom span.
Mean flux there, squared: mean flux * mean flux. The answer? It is 388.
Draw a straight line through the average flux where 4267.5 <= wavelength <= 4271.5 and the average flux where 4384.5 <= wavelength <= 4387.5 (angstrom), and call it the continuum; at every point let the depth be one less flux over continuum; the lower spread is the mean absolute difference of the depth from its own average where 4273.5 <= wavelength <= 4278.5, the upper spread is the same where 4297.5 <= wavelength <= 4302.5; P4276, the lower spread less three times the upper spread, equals -0.157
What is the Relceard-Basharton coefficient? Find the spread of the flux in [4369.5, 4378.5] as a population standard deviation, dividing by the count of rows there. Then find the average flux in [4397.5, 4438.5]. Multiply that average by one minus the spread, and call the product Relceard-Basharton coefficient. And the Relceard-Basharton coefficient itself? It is -39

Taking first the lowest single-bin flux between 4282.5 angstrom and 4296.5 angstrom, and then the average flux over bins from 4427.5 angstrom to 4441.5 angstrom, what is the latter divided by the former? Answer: 1.59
